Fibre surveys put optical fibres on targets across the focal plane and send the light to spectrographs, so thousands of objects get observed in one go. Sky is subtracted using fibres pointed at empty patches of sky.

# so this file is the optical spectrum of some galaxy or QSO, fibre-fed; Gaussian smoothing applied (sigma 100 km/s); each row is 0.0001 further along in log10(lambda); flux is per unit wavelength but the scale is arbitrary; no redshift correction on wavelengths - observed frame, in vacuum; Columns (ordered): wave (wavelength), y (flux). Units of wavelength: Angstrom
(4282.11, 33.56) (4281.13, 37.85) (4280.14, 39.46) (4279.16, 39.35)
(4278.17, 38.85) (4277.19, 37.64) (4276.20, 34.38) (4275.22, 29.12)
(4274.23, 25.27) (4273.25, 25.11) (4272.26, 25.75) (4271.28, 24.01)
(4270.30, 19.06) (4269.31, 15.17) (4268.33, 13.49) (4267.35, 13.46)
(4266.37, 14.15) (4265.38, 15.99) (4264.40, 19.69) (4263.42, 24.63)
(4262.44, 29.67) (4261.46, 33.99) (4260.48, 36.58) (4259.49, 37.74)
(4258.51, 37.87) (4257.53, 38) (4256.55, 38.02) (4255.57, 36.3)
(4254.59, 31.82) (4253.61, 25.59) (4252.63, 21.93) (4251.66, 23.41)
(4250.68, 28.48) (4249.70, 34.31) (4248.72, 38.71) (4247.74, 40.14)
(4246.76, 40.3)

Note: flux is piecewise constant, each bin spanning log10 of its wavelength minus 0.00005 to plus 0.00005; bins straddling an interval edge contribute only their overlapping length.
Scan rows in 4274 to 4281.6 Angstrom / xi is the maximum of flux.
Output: 39.46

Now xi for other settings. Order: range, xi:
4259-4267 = 37.74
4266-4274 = 25.75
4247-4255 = 40.14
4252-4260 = 38.02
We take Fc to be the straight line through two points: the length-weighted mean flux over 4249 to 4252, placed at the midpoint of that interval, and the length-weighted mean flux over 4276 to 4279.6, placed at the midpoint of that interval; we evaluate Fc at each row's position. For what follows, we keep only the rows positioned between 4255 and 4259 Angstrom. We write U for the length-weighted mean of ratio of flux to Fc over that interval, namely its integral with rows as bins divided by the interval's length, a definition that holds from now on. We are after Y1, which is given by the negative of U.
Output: -1.19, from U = 1.2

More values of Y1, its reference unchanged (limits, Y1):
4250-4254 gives -0.84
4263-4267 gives -0.54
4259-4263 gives -1.05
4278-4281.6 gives -1.01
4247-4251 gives -1.23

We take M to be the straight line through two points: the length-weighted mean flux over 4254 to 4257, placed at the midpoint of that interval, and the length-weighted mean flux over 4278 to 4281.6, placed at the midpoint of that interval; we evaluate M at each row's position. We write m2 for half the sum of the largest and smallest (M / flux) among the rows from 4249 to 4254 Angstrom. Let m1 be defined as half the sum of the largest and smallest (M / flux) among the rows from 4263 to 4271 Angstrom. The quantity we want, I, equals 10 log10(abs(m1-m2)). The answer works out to -0.8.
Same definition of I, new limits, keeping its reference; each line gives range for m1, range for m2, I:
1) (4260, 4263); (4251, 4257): -8.2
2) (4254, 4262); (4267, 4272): 0.6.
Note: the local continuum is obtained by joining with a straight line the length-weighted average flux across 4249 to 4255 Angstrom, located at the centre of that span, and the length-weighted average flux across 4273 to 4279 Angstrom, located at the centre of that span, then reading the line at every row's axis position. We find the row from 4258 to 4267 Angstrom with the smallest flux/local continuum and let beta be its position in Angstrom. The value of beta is 4266.37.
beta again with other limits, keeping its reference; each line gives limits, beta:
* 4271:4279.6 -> 4271.28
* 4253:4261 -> 4253.61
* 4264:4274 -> 4268.33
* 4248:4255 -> 4252.63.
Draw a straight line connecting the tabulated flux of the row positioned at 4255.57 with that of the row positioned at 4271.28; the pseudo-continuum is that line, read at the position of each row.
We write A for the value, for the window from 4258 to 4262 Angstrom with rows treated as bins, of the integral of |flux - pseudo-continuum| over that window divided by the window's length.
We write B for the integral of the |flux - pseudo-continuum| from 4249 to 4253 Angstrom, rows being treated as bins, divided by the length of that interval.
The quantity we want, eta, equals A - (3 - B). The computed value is 12.8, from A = 3.7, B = 12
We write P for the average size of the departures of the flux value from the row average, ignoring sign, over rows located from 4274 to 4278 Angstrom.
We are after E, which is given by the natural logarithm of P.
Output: 1.48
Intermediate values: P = 4.4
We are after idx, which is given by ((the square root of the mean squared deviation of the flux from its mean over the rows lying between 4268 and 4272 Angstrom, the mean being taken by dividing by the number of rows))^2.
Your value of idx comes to 16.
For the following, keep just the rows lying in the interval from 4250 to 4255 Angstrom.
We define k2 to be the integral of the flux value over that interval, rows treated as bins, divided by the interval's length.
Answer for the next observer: 26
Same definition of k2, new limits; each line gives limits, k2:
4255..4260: 37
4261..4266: 24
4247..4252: 34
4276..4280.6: 38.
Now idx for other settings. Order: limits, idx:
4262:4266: 27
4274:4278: 23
